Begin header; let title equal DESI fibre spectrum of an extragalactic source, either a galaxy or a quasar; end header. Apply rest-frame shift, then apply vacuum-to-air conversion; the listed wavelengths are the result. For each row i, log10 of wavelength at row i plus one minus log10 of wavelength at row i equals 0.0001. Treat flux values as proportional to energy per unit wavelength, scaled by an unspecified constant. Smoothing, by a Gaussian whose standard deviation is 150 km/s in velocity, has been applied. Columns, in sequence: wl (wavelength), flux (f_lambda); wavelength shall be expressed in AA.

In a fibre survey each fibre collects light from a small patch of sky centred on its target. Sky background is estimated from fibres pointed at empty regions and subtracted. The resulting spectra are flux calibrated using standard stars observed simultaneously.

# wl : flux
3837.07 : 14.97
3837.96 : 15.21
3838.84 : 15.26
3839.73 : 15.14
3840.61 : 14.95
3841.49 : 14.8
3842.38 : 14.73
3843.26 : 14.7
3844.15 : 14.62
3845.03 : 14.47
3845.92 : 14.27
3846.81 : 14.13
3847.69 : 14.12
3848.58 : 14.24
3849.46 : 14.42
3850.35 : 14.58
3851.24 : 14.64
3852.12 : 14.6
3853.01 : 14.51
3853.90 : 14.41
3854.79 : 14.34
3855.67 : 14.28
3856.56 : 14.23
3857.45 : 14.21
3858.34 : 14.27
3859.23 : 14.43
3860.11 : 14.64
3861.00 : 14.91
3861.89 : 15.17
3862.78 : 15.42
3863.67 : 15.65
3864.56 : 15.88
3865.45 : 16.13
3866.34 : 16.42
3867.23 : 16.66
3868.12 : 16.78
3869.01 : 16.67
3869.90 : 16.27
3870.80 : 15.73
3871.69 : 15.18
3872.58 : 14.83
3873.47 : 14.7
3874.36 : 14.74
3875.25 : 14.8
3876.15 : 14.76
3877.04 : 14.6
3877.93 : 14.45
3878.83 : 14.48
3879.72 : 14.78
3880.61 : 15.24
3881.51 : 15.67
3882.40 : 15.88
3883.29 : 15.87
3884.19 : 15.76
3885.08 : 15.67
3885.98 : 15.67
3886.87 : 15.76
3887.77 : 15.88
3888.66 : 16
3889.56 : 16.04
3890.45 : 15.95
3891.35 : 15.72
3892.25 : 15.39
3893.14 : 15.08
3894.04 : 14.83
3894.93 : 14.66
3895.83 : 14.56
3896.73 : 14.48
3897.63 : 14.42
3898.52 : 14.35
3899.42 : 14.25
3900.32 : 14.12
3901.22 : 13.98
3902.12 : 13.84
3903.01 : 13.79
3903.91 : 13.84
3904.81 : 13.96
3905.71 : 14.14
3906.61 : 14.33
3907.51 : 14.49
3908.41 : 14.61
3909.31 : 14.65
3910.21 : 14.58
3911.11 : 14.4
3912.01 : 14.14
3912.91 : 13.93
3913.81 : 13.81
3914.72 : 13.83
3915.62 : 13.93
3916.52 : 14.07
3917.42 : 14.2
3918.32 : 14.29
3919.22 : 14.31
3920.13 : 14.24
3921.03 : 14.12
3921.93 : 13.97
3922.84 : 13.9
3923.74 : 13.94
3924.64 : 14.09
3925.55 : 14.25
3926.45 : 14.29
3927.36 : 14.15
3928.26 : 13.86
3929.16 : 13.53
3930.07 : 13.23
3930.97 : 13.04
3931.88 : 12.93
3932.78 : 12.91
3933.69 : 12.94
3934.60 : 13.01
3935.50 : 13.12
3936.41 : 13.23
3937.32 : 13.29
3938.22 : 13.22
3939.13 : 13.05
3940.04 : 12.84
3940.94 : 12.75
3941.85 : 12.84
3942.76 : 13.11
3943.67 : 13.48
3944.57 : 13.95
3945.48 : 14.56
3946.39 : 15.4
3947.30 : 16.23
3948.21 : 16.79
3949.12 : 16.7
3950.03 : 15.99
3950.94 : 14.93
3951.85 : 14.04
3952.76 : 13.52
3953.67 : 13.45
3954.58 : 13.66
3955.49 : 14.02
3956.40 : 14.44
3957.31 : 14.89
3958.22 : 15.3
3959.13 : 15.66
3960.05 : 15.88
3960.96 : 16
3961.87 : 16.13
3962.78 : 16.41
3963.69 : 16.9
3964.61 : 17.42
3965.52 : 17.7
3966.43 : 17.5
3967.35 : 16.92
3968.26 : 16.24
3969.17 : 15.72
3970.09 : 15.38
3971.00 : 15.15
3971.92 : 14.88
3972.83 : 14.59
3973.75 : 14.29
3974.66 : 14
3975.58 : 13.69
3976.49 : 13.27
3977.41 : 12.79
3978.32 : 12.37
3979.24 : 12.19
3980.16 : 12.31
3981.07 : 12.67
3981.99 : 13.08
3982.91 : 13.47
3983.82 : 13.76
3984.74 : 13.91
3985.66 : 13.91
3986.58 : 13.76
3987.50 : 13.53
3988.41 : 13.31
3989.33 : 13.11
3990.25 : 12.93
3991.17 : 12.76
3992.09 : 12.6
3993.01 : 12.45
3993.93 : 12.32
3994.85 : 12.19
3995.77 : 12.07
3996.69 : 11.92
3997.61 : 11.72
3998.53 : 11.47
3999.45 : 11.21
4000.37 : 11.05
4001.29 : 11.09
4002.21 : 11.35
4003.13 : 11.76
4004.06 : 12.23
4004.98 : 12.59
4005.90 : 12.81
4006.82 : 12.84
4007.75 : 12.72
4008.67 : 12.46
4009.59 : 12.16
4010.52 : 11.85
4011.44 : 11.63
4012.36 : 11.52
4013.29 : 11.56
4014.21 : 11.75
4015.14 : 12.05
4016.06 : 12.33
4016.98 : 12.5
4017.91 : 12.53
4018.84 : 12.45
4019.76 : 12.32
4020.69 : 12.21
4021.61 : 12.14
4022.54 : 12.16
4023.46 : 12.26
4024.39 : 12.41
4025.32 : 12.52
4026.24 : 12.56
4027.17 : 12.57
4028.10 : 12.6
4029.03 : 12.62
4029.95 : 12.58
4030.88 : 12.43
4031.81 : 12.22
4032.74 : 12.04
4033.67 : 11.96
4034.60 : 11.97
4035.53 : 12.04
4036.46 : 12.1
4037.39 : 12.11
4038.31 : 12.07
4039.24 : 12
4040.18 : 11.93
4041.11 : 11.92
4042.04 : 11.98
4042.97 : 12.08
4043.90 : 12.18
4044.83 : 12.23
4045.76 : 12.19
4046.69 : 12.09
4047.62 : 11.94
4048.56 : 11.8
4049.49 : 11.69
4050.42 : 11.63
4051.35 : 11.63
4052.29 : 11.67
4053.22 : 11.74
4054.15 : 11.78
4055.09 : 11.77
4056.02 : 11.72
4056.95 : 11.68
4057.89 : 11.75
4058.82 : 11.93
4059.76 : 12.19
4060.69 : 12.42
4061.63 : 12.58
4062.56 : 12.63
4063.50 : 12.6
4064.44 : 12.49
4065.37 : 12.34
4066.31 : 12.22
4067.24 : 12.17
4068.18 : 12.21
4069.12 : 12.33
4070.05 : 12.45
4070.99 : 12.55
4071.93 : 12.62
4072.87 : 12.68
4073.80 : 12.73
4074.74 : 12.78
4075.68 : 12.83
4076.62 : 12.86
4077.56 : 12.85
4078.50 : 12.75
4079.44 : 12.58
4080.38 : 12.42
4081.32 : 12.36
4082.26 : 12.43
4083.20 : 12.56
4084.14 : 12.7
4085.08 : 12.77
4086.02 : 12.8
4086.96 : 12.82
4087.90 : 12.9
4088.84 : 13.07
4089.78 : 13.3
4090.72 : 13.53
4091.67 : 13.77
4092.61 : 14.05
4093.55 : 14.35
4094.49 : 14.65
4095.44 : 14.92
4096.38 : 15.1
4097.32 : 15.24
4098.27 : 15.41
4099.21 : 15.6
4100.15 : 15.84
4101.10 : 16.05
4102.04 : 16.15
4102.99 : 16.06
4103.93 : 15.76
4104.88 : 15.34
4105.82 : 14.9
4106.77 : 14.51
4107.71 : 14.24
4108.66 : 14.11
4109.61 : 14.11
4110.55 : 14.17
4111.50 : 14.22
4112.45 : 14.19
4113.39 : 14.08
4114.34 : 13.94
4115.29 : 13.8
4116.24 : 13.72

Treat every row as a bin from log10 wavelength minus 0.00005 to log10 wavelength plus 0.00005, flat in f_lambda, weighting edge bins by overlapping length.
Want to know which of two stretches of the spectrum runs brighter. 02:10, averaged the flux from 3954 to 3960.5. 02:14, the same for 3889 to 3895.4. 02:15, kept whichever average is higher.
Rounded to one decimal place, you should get 15.4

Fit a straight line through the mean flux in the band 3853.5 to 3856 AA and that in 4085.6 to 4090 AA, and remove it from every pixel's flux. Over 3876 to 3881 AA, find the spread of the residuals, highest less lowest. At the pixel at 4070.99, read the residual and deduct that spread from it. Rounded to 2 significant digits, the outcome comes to -1.3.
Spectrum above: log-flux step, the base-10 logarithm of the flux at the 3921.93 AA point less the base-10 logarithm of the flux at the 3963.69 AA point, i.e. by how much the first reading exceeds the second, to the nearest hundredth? -0.08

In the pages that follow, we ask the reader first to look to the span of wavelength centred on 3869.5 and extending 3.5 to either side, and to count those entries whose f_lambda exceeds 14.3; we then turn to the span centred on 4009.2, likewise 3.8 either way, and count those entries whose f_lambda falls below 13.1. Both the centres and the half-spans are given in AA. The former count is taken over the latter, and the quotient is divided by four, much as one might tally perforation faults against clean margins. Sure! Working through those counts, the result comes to 0.25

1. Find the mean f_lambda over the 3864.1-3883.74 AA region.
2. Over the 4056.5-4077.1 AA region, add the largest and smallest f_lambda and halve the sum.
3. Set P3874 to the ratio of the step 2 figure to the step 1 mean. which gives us 0.79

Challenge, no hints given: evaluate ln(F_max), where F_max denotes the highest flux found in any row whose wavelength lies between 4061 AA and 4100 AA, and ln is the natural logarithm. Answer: 2.75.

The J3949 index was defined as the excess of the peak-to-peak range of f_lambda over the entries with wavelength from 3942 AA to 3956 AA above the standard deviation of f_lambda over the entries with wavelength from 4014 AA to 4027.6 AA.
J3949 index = 3.5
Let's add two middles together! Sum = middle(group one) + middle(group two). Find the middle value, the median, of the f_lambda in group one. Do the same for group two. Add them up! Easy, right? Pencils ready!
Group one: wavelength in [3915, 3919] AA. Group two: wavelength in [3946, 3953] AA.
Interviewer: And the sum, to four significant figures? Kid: 29.83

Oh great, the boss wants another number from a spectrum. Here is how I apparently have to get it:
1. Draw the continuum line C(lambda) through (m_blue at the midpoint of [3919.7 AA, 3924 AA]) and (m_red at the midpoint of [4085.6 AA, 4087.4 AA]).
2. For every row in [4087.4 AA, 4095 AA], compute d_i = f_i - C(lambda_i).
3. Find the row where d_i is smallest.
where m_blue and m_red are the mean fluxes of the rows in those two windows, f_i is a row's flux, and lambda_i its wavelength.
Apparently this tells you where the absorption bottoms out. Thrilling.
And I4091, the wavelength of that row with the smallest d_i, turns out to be 4087.90 AA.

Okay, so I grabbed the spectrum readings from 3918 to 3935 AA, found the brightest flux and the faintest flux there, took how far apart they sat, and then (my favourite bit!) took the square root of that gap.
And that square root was 1.2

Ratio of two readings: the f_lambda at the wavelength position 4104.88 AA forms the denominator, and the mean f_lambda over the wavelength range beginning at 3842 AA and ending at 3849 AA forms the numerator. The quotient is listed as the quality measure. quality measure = 0.94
